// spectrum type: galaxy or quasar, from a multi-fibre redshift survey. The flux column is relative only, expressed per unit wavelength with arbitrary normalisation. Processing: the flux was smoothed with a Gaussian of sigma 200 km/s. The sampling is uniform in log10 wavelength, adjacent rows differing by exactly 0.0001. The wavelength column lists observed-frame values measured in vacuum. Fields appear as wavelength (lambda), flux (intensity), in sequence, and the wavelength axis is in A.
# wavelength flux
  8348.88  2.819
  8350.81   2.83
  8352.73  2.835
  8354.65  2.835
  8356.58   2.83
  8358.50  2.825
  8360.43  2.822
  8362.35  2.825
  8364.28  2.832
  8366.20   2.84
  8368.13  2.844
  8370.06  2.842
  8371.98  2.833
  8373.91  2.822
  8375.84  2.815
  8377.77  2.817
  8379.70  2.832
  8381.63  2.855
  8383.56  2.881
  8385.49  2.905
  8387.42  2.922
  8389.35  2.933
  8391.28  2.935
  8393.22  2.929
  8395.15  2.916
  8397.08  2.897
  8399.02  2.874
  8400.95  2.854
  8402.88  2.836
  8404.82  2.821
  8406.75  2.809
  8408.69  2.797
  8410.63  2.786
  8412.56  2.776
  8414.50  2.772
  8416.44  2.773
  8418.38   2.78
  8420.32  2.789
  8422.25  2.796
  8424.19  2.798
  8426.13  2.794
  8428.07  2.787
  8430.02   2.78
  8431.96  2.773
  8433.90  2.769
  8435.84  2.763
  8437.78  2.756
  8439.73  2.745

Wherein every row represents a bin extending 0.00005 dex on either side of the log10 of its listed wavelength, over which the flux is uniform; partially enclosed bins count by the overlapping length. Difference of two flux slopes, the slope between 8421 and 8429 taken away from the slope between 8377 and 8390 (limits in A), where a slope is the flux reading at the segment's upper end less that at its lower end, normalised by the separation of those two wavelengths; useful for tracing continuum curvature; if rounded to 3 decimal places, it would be 0.012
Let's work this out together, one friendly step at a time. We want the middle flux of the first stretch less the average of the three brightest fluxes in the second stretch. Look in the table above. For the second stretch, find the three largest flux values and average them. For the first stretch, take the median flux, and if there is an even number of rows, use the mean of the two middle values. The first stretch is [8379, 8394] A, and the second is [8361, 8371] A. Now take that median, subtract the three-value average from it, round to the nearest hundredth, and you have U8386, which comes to 0.07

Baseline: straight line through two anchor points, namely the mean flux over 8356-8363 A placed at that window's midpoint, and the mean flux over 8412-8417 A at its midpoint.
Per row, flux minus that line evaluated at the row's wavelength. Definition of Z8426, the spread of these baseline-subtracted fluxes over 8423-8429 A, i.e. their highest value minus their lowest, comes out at 0.007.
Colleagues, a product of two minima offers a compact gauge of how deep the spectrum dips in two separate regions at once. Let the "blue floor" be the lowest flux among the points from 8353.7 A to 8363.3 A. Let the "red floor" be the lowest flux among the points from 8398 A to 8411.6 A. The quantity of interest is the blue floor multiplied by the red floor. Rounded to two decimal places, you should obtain 7.86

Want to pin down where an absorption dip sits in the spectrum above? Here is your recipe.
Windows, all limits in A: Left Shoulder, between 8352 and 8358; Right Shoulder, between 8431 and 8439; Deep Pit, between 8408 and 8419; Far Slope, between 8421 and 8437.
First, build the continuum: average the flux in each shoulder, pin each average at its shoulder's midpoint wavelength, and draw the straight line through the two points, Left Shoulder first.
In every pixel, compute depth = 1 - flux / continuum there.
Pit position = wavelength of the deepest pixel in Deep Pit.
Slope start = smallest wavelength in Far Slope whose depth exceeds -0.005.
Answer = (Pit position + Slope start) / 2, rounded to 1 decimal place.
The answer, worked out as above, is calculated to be 8422.3 A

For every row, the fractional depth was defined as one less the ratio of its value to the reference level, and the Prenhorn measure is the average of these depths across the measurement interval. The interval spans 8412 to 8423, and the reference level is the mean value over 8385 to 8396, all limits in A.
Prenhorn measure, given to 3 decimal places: 0.049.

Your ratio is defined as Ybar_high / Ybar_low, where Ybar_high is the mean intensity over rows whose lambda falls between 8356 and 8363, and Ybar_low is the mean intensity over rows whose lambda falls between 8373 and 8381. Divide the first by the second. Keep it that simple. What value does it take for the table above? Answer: 1.00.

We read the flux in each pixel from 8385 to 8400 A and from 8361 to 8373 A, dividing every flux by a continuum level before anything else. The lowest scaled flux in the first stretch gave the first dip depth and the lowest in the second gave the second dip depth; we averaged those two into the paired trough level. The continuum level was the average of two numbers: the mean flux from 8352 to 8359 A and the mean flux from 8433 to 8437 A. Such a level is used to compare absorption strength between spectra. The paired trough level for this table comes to 1.02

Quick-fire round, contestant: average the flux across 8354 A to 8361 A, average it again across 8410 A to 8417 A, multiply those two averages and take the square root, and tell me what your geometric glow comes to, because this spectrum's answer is 2.80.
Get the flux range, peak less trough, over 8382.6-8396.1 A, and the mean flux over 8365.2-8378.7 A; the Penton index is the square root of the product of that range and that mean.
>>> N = 0.39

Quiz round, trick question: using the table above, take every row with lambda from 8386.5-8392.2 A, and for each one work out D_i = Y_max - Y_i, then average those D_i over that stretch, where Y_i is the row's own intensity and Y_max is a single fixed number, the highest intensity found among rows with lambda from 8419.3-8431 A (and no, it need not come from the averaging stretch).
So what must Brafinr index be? -0.13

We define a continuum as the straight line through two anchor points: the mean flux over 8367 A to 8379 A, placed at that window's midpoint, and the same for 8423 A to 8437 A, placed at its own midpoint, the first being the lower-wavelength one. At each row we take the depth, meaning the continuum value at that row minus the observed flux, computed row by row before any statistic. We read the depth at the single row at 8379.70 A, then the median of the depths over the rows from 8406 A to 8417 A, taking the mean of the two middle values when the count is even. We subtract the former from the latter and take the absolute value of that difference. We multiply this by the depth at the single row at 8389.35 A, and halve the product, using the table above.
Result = -0.0014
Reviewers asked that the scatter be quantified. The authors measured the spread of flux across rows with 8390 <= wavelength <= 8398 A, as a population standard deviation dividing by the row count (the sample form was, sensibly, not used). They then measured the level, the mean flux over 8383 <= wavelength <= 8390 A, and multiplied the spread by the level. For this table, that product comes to 0.04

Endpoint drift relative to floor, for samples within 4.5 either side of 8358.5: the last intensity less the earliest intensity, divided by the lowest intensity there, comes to -0.004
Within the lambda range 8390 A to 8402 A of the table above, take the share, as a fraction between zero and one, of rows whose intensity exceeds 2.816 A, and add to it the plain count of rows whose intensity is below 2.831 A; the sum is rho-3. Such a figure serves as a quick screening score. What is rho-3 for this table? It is 1.0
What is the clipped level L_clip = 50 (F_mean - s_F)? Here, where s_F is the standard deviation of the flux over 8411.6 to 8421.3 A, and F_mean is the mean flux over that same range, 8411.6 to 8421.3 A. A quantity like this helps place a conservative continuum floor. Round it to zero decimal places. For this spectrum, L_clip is 139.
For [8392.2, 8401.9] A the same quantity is 143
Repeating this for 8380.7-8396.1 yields 144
